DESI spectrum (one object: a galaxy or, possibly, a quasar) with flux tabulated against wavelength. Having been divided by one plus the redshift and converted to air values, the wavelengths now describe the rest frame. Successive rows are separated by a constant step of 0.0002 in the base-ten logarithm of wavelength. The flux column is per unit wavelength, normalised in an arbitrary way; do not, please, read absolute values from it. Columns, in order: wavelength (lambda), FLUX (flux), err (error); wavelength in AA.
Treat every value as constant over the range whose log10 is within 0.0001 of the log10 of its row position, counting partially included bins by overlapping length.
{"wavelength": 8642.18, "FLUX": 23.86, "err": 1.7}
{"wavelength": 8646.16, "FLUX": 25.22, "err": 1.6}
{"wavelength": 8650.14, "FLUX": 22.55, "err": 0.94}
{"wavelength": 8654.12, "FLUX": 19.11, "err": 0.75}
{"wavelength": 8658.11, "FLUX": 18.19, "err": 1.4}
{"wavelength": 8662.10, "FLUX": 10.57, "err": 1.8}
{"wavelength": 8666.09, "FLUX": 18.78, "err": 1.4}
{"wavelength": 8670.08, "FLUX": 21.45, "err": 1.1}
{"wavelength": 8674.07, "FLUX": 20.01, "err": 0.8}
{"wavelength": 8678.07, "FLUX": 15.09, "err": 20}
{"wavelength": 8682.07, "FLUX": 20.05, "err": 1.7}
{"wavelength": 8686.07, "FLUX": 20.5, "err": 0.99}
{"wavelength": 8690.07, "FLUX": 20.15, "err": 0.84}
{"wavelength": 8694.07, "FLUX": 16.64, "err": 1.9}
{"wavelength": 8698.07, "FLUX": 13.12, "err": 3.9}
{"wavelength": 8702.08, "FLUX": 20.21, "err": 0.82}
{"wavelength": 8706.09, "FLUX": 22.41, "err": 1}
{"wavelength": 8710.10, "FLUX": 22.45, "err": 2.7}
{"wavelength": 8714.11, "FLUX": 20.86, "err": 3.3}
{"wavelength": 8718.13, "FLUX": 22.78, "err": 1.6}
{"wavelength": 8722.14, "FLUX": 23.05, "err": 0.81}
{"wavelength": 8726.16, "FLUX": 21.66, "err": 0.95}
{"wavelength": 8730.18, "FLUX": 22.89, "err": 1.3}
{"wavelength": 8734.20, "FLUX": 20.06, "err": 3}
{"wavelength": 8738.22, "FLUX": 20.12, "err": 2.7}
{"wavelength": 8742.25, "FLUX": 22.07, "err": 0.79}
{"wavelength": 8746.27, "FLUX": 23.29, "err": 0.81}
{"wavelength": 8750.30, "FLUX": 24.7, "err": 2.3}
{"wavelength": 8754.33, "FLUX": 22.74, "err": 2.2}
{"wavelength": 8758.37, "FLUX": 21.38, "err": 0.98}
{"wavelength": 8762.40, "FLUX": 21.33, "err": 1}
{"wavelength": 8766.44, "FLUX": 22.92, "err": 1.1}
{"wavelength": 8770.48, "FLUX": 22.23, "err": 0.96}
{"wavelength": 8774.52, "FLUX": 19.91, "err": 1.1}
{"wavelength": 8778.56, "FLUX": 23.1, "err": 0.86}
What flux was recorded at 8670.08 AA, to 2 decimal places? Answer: 21.45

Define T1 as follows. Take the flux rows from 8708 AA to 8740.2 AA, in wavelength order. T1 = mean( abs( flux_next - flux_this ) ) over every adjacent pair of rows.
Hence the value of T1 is 1.3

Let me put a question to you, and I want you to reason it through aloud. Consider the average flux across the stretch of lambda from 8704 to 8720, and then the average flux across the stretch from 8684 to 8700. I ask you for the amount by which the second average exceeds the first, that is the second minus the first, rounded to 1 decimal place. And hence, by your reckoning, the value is -4.5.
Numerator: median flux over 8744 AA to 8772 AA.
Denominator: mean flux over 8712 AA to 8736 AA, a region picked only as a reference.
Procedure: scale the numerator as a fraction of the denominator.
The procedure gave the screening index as 1.04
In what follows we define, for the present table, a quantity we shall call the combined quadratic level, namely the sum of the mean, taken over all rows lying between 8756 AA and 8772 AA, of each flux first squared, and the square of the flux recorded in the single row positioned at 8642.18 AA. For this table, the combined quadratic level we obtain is 1052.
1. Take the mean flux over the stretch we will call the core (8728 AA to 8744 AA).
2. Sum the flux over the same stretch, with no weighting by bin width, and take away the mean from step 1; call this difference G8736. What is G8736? 63.9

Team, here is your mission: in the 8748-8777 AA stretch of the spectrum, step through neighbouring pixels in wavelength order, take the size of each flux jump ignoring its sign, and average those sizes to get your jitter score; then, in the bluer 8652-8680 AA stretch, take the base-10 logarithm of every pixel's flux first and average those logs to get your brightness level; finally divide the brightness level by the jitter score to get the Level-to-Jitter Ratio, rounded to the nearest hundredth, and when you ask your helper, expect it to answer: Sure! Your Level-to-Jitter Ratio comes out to 0.93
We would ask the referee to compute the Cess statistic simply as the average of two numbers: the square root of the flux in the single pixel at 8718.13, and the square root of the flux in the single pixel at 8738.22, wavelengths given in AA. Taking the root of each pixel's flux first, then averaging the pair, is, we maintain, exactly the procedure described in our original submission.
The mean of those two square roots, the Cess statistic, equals 4.6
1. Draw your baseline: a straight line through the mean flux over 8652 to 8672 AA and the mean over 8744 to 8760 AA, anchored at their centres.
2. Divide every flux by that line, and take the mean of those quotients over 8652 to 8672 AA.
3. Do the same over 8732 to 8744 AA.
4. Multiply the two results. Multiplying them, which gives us 0.93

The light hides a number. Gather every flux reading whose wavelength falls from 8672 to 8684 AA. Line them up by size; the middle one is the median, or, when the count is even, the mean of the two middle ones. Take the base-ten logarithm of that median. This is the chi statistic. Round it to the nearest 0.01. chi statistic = 1.30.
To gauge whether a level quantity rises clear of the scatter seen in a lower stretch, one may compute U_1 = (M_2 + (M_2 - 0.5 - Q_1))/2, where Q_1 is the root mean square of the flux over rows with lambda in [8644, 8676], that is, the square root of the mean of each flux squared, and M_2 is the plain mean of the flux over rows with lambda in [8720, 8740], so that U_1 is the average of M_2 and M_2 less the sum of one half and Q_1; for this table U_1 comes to 11.4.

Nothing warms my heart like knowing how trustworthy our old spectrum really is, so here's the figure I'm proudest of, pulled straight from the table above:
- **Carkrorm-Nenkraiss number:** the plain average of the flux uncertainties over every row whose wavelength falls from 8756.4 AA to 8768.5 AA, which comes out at 1.03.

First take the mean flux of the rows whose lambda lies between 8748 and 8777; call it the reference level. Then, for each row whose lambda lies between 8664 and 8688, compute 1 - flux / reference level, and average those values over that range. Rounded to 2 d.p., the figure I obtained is 0.13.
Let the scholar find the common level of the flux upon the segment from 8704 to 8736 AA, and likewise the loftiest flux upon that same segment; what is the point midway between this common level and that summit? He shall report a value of 22.5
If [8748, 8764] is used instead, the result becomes 23.6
